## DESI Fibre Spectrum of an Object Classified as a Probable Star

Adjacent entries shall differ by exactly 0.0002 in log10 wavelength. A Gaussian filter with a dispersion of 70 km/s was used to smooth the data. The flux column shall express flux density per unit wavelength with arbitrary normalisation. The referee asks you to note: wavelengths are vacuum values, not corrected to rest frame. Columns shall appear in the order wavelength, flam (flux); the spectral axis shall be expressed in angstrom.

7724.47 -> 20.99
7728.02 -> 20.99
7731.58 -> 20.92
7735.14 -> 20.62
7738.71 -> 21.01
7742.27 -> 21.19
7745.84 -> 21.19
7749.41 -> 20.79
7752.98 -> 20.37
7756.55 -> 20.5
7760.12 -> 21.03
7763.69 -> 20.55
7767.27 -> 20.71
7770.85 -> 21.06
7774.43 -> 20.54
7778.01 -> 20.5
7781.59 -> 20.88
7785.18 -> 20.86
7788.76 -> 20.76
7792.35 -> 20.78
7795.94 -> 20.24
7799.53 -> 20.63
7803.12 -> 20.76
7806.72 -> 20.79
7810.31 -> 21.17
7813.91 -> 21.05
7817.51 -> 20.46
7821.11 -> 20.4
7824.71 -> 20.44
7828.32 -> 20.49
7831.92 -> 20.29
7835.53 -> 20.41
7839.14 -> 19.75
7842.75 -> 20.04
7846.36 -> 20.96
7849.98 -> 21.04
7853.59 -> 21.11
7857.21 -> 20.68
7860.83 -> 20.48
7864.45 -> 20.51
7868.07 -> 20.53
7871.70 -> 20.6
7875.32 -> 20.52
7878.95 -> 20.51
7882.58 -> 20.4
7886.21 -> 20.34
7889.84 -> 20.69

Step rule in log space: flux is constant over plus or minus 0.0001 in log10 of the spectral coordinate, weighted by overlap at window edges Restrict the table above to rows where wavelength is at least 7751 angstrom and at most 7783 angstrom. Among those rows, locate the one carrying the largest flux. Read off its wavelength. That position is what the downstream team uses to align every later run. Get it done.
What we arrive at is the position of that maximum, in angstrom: 7770.85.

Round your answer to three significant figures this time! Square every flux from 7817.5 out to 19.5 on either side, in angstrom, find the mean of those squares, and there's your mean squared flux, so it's 426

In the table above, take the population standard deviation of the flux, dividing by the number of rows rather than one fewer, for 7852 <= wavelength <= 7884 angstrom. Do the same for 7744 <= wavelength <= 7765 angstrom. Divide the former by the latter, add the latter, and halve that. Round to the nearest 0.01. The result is 0.48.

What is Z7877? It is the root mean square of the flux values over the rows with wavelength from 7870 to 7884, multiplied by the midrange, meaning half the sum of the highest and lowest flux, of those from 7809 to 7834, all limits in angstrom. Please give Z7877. 425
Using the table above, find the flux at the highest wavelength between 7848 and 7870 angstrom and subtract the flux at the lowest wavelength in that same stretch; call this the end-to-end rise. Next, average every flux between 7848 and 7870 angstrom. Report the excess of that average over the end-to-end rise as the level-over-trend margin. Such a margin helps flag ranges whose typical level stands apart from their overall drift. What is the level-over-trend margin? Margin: 21.2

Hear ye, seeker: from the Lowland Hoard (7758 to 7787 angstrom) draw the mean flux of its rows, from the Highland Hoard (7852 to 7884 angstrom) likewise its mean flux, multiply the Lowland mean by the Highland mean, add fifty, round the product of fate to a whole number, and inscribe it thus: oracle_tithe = 478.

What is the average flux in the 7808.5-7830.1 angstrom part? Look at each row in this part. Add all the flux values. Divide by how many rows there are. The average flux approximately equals 20.7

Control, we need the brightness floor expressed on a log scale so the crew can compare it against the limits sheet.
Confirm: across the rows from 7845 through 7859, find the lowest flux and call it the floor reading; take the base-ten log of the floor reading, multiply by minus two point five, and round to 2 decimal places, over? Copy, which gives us -3.29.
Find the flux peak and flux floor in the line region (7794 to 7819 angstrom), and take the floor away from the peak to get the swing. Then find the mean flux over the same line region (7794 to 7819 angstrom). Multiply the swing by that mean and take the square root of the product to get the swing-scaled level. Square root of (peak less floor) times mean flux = 4.4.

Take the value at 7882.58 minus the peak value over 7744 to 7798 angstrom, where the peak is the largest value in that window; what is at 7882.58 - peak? -0.79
